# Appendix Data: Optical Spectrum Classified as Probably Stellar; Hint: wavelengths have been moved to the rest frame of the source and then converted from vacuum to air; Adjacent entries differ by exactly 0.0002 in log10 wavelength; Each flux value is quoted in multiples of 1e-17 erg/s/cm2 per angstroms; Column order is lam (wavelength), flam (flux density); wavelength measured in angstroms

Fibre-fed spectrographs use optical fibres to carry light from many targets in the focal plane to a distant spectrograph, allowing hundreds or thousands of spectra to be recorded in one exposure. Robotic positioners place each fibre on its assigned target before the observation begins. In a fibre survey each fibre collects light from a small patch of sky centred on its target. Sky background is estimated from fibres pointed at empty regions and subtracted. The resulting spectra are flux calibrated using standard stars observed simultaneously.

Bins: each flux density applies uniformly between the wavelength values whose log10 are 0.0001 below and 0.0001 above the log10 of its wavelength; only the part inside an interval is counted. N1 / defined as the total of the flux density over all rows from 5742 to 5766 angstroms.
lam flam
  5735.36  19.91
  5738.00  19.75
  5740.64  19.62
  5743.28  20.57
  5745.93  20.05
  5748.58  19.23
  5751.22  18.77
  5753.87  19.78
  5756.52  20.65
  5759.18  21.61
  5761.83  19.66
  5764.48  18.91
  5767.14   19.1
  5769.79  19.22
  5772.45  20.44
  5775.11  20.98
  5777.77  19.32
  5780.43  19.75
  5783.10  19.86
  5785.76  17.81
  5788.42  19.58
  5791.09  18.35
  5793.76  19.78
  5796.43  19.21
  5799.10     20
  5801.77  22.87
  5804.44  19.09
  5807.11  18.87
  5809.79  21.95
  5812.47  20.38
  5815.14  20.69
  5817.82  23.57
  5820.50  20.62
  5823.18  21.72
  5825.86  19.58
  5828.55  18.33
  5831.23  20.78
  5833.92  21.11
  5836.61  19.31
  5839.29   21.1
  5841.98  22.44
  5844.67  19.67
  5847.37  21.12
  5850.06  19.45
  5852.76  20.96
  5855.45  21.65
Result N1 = 179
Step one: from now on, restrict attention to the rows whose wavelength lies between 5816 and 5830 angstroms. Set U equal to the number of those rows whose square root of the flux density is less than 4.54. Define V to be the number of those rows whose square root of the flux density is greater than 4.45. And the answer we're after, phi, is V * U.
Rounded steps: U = 2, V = 3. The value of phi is 6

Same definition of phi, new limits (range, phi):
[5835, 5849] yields 6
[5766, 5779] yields 8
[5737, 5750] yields 10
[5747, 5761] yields 6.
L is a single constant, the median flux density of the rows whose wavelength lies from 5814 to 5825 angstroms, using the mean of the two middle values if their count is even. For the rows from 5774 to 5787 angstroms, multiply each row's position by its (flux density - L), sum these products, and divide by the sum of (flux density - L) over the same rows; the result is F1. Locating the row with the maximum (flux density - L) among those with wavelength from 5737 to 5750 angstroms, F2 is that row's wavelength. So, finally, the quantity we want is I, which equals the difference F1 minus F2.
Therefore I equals 39.0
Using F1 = 5782.3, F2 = 5743.28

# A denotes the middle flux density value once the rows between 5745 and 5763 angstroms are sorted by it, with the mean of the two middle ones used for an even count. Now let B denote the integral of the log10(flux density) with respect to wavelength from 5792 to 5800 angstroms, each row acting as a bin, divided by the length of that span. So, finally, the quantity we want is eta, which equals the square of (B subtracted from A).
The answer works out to 342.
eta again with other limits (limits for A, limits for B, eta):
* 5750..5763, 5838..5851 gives 341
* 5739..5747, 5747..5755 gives 352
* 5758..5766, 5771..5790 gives 337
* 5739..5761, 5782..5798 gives 347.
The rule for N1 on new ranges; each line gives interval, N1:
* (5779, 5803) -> 177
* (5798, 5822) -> 188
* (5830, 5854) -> 186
